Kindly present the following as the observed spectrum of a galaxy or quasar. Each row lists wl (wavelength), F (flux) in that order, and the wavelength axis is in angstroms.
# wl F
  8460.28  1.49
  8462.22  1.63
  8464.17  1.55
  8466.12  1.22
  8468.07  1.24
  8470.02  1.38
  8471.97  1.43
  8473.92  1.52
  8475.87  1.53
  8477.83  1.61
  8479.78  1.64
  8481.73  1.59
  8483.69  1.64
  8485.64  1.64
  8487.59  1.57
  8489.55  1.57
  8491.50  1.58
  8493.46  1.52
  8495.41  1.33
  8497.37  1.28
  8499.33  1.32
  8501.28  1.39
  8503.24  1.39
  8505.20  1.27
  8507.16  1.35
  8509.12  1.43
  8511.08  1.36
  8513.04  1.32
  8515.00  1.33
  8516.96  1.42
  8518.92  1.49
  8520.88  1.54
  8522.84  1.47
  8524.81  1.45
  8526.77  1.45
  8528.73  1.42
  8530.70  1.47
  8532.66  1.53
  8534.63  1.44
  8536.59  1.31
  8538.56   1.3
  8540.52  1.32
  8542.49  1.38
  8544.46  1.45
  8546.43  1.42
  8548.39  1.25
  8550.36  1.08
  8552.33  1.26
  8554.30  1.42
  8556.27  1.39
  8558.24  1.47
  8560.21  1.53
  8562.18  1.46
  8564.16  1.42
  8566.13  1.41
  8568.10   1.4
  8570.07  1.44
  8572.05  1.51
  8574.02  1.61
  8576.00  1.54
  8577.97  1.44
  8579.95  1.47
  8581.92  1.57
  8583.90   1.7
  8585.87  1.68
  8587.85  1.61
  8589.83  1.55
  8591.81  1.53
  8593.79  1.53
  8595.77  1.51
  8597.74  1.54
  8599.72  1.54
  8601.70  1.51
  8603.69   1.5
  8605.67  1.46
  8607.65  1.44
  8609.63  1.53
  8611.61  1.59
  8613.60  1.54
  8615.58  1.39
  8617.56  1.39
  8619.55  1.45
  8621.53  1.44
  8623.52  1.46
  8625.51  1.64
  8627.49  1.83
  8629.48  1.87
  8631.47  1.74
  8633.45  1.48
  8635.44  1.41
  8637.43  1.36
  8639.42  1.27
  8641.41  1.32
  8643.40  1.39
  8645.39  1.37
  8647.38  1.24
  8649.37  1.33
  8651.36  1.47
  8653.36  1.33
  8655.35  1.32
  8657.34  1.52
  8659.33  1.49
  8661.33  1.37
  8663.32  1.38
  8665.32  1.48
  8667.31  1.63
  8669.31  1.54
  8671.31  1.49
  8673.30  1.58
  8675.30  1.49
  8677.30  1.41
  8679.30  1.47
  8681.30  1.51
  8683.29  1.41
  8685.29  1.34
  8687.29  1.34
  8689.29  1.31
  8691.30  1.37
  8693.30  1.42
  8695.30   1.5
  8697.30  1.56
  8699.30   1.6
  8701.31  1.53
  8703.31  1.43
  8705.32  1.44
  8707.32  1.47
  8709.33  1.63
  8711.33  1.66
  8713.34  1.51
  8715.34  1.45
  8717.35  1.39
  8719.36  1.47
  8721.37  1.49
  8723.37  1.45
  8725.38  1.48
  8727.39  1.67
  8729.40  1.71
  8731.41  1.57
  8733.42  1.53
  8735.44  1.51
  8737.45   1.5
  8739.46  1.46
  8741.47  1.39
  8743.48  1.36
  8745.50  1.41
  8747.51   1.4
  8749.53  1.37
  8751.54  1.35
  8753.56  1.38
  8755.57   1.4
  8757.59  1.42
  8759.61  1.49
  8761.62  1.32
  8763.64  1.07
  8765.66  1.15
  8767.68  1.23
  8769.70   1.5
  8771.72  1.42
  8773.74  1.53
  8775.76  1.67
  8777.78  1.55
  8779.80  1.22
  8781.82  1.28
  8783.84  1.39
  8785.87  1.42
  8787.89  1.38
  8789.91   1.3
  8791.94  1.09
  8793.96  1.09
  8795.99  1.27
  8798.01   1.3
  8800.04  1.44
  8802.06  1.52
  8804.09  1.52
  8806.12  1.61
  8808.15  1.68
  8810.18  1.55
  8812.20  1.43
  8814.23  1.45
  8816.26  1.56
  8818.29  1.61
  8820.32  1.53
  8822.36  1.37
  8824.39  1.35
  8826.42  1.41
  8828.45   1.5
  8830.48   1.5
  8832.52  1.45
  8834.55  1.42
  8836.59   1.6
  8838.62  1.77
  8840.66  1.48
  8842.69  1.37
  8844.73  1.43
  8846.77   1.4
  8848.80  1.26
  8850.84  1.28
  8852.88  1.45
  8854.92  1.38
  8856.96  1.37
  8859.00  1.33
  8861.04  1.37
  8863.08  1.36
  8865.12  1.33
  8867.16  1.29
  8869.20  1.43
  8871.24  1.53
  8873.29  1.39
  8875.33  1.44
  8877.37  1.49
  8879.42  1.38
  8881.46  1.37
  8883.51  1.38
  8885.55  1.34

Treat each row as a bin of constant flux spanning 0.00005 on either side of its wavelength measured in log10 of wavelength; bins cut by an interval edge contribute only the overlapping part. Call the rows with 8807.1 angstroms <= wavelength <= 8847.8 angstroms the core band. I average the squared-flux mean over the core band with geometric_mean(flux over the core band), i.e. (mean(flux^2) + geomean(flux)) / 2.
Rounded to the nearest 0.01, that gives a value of 1.86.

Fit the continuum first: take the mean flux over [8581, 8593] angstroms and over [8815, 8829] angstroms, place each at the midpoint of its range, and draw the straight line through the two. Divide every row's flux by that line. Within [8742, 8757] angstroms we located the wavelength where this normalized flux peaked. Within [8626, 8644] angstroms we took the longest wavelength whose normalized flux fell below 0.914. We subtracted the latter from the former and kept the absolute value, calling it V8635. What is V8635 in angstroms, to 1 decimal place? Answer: 102.1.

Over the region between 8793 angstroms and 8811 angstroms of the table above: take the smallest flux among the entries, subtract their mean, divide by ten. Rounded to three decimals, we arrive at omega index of -0.035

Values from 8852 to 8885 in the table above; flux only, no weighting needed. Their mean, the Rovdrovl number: 1.39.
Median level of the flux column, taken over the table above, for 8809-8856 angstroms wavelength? 1.450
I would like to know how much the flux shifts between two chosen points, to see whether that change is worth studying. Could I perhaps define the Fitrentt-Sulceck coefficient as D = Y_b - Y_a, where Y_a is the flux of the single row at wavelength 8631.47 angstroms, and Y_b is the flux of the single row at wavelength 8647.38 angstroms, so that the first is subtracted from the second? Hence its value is -0.50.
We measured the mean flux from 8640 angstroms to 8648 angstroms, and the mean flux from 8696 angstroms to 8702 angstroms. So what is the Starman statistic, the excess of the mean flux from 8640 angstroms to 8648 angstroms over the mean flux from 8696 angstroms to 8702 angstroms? -0.23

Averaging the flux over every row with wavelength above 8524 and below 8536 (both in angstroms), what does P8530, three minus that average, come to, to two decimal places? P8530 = 1.54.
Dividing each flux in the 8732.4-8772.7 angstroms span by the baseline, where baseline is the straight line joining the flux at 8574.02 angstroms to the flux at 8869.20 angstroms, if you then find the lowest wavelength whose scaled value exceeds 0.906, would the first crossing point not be 8733.42 angstroms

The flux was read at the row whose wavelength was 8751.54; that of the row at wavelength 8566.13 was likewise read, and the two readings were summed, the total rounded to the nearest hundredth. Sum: 2.76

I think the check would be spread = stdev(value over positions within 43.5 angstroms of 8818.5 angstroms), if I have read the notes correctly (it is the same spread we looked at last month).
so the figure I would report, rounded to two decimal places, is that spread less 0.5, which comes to -0.36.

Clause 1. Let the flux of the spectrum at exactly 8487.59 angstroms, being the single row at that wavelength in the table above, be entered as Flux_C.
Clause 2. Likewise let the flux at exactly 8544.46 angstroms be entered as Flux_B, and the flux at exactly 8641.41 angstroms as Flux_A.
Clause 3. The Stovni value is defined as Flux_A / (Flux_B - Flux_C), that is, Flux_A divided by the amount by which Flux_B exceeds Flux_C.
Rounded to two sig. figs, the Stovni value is -11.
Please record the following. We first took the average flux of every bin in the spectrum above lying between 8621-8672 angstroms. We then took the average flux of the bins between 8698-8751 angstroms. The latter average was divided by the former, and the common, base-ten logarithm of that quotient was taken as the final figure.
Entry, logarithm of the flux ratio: 0.008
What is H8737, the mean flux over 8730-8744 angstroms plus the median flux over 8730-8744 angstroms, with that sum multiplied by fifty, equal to 149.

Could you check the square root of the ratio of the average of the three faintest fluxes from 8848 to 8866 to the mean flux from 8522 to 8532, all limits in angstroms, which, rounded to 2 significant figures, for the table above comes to 0.94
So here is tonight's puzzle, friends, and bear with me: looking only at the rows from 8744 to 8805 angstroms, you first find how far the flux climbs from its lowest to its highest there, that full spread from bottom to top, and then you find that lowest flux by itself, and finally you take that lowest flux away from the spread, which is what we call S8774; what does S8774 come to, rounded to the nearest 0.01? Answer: -0.47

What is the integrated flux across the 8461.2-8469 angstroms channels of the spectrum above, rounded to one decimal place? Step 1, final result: 11.0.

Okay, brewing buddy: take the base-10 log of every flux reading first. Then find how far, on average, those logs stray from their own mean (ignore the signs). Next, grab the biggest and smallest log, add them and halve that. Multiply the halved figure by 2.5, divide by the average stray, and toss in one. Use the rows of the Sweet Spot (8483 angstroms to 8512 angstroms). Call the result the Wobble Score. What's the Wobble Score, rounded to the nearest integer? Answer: 13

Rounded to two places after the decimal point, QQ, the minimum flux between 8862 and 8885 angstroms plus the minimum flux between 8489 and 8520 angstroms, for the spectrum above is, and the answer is 2.56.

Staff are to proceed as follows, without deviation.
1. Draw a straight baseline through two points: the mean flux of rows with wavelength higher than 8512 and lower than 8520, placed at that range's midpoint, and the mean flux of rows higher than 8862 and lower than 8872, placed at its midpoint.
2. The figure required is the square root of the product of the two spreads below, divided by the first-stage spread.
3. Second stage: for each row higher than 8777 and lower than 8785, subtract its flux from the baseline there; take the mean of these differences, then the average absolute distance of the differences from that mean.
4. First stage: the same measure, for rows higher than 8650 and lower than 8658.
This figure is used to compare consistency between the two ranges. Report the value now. 1.14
